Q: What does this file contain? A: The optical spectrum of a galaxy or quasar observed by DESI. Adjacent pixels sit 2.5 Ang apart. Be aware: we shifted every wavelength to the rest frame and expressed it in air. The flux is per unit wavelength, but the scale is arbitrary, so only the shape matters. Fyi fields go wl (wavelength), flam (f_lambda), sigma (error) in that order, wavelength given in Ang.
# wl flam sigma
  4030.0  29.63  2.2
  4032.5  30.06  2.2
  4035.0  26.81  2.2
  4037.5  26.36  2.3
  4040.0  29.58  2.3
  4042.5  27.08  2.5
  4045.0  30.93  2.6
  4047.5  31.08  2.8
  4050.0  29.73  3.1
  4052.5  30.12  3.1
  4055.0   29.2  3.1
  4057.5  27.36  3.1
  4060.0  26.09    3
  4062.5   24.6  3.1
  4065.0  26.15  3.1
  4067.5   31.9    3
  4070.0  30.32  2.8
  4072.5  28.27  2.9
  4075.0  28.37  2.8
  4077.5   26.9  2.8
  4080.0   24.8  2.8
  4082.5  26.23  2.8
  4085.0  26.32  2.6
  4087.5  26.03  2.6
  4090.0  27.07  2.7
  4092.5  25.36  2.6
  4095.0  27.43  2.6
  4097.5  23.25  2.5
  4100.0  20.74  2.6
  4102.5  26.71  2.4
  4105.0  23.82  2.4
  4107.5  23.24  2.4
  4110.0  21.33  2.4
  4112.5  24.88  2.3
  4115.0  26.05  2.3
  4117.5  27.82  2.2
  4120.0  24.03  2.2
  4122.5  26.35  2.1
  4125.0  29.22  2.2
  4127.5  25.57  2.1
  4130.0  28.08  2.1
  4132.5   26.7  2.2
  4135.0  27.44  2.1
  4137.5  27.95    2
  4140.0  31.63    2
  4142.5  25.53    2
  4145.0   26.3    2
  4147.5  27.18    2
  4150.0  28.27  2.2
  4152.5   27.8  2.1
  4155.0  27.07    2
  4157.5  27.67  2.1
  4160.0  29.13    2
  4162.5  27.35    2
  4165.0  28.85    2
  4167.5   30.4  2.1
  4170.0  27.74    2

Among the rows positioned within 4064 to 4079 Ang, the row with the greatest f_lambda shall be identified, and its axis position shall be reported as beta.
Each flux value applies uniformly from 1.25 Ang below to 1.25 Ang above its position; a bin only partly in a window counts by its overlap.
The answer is 4067.5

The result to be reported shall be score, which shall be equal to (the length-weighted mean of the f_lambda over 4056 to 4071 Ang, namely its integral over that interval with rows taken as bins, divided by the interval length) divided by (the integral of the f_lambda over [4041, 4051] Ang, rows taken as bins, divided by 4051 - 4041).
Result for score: 0.93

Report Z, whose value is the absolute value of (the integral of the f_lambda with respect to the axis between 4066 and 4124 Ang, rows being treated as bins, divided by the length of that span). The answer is 26.0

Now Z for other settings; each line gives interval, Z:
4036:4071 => 28.6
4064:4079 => 28.6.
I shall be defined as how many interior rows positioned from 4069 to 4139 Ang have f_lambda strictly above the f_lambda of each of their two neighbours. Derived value 8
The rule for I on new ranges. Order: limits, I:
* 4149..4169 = 1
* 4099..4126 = 2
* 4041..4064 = 2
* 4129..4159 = 2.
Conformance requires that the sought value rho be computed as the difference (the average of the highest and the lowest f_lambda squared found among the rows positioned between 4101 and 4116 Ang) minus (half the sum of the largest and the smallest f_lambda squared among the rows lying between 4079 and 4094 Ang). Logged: -90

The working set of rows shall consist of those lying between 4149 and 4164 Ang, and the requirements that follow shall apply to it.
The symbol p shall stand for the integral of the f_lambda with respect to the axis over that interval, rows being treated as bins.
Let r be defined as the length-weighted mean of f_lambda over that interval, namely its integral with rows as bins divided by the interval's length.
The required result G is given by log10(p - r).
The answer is 2.59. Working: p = 418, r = 27.9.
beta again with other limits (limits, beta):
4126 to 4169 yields 4140.0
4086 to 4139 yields 4125.0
